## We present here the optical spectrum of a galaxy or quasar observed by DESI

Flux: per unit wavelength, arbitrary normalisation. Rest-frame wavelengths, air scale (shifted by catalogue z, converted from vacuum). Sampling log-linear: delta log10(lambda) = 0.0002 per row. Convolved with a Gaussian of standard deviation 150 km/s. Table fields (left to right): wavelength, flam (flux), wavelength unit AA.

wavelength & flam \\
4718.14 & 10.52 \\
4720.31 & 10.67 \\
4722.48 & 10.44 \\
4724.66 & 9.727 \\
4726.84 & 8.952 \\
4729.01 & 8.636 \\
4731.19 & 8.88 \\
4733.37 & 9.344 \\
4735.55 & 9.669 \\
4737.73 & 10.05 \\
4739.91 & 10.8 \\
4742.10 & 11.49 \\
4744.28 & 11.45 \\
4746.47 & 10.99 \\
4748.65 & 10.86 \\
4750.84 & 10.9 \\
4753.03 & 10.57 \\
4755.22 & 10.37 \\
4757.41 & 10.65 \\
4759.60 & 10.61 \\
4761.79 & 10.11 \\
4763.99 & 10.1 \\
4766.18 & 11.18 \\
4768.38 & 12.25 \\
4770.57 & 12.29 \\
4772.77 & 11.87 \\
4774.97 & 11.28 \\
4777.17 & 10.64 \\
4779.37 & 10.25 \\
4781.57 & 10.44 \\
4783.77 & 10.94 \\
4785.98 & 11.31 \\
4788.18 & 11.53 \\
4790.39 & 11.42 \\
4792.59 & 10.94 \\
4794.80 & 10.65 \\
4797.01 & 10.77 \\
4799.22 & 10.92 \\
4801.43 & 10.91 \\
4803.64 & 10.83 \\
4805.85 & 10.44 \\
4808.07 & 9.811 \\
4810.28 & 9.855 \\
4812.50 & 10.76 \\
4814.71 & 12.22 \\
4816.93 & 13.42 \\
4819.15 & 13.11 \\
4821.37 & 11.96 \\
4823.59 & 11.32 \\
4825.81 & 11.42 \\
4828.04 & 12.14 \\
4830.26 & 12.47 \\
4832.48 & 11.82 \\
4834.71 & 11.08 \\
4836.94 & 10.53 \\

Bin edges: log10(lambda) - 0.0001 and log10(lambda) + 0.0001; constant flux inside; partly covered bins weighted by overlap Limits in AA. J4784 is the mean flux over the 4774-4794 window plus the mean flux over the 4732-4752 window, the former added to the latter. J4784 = 21.6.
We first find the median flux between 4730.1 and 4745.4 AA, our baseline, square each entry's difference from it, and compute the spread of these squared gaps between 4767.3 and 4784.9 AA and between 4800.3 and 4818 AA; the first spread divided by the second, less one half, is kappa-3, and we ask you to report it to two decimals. 0.02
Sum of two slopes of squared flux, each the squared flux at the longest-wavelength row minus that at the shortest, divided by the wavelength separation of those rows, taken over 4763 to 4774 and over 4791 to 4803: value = 4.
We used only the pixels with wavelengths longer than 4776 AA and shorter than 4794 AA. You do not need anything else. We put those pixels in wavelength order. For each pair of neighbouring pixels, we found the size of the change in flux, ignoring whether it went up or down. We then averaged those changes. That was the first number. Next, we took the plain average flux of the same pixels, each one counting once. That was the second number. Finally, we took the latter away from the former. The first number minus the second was -10.61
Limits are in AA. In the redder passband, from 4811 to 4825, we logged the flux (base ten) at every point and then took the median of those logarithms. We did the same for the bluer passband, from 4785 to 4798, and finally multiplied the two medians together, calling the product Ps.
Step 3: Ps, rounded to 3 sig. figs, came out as 1.13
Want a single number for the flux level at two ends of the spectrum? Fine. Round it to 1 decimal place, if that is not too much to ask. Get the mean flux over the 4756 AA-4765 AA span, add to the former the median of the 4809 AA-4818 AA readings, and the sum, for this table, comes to 21.9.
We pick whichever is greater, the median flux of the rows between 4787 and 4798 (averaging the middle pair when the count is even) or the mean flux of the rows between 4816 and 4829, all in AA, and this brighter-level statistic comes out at 12.2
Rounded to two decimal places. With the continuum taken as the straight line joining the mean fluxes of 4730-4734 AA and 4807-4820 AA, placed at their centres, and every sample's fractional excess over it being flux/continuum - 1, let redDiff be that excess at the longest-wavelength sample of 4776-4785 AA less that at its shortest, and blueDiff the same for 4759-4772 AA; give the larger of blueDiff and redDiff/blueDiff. 0.13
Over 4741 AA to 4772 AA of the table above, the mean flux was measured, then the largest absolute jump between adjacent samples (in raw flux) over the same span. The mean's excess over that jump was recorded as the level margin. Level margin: 9.9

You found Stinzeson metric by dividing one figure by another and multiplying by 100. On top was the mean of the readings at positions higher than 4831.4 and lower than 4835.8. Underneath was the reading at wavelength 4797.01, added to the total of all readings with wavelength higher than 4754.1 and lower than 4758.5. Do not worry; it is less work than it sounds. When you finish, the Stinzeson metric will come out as 36.0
